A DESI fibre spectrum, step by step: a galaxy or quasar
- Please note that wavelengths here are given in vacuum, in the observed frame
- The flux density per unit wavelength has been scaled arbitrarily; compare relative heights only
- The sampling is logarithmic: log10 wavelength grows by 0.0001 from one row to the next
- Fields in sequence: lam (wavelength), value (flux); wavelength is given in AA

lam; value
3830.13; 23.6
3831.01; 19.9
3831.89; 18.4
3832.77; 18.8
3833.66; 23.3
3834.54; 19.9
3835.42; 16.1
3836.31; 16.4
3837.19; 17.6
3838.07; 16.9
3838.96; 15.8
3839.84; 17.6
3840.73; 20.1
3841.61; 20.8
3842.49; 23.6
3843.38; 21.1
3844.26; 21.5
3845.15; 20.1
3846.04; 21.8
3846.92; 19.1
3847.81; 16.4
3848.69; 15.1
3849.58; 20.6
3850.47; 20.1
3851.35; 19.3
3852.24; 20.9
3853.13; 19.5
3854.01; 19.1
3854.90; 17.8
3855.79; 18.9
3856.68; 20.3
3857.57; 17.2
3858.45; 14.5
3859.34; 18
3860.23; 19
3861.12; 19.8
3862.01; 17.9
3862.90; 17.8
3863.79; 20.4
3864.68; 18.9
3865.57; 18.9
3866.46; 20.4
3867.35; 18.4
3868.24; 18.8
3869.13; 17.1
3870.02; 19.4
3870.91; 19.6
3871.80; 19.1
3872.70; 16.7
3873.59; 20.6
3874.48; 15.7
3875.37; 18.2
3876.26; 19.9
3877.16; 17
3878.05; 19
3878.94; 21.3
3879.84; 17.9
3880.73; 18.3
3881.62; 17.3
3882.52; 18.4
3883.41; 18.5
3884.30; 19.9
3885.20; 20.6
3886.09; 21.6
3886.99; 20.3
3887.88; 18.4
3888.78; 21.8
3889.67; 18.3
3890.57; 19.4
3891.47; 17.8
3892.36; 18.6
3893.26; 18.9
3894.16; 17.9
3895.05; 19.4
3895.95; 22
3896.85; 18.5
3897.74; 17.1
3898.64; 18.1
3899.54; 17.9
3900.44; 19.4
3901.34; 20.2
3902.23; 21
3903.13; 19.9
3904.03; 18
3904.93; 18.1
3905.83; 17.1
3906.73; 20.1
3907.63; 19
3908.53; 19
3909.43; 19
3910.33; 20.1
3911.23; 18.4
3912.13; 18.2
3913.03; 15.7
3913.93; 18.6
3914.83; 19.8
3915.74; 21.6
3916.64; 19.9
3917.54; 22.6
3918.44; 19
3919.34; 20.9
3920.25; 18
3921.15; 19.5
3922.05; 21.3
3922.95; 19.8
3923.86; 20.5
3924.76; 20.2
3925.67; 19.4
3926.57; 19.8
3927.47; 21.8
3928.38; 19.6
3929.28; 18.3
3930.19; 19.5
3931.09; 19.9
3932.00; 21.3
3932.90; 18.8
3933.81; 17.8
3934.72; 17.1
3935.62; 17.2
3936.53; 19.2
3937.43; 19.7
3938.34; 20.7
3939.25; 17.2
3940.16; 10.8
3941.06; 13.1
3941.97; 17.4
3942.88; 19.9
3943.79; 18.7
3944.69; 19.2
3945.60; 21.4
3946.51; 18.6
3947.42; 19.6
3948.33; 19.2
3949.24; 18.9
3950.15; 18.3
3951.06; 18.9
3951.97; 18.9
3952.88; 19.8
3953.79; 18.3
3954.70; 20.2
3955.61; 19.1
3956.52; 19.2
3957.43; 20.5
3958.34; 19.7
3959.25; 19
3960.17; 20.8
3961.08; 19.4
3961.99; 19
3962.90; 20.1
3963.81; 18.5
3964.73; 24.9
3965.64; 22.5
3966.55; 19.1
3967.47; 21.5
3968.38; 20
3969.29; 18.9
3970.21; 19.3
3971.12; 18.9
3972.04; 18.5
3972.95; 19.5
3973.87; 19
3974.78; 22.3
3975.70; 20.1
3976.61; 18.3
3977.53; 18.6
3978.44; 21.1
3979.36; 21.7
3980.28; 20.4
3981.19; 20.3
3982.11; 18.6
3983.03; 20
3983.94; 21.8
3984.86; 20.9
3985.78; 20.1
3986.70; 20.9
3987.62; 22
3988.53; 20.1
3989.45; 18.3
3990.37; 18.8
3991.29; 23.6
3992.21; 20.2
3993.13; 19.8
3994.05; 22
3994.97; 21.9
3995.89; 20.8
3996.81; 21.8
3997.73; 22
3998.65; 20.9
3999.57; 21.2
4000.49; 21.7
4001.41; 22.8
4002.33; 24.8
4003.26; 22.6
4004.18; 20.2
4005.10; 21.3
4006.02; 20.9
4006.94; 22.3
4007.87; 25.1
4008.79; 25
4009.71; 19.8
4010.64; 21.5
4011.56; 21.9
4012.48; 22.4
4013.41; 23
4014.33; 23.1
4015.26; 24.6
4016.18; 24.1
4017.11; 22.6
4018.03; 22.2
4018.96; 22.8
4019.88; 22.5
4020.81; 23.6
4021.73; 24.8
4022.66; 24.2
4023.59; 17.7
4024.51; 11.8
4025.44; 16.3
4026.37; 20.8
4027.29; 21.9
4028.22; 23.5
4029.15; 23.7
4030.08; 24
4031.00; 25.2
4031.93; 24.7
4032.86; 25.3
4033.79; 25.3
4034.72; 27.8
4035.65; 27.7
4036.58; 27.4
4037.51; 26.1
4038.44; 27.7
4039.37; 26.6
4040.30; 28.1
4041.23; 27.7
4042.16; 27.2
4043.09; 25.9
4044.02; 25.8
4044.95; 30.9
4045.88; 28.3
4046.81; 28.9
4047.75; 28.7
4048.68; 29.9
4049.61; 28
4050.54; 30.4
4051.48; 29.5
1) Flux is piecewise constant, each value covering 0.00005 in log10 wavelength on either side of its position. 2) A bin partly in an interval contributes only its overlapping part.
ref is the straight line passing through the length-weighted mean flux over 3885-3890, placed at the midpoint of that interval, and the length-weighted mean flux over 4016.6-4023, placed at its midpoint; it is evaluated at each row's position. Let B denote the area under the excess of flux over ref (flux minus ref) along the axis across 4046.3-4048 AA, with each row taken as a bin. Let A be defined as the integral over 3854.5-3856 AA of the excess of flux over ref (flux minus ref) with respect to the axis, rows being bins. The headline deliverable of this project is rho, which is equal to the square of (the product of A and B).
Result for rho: 226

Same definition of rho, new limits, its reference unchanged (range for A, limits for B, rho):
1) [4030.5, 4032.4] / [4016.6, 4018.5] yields 15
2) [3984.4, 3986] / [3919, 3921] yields 89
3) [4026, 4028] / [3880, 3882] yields 248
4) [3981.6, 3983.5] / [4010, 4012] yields 293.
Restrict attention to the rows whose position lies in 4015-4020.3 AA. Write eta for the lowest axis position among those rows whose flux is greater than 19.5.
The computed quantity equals 4015.26 AA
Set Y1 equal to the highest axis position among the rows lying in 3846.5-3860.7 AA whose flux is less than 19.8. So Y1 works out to 3860.23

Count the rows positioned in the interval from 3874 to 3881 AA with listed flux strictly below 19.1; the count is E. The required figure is 6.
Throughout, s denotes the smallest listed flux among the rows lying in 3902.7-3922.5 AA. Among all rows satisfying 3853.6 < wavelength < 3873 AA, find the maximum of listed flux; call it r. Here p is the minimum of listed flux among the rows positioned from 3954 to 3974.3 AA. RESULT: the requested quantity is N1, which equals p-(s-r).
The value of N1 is 23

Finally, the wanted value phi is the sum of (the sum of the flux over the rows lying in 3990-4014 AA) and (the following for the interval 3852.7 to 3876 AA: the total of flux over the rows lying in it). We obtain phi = 1050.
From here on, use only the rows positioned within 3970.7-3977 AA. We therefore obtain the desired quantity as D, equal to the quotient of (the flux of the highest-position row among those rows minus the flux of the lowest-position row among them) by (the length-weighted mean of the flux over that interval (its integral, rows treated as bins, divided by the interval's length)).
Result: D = -0.03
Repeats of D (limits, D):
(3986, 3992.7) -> -0.03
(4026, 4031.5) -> 0.19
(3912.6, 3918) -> 0.35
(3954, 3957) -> -0.05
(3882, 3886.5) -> 0.16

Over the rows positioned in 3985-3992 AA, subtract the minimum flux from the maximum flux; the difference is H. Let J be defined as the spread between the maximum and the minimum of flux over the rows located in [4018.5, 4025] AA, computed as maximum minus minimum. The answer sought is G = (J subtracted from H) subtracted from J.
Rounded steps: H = 5.3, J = 13.0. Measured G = 21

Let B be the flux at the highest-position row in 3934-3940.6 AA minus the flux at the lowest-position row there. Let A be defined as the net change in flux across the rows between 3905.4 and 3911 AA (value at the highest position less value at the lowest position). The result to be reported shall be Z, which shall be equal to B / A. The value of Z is -2.1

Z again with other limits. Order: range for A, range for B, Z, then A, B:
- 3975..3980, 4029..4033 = 1.0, 1.6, 1.6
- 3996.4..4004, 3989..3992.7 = 2.4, 0.8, 1.9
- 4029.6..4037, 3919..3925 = -0.2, 3.4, -0.7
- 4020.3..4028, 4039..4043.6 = 0.4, -1.7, -0.7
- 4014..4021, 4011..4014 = 2.2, 0.5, 1.1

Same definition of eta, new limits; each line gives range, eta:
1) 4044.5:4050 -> 4044.95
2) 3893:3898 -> 3895.95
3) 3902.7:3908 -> 3903.13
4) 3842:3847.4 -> 3842.49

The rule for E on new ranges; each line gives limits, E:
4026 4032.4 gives 0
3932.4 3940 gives 5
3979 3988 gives 1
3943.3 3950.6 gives 4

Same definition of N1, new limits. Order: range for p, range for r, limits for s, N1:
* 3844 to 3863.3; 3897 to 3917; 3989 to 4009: 18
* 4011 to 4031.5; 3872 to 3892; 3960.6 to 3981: 15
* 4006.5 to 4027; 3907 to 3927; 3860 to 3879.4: 19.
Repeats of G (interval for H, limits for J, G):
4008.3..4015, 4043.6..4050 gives 5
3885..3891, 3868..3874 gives 4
